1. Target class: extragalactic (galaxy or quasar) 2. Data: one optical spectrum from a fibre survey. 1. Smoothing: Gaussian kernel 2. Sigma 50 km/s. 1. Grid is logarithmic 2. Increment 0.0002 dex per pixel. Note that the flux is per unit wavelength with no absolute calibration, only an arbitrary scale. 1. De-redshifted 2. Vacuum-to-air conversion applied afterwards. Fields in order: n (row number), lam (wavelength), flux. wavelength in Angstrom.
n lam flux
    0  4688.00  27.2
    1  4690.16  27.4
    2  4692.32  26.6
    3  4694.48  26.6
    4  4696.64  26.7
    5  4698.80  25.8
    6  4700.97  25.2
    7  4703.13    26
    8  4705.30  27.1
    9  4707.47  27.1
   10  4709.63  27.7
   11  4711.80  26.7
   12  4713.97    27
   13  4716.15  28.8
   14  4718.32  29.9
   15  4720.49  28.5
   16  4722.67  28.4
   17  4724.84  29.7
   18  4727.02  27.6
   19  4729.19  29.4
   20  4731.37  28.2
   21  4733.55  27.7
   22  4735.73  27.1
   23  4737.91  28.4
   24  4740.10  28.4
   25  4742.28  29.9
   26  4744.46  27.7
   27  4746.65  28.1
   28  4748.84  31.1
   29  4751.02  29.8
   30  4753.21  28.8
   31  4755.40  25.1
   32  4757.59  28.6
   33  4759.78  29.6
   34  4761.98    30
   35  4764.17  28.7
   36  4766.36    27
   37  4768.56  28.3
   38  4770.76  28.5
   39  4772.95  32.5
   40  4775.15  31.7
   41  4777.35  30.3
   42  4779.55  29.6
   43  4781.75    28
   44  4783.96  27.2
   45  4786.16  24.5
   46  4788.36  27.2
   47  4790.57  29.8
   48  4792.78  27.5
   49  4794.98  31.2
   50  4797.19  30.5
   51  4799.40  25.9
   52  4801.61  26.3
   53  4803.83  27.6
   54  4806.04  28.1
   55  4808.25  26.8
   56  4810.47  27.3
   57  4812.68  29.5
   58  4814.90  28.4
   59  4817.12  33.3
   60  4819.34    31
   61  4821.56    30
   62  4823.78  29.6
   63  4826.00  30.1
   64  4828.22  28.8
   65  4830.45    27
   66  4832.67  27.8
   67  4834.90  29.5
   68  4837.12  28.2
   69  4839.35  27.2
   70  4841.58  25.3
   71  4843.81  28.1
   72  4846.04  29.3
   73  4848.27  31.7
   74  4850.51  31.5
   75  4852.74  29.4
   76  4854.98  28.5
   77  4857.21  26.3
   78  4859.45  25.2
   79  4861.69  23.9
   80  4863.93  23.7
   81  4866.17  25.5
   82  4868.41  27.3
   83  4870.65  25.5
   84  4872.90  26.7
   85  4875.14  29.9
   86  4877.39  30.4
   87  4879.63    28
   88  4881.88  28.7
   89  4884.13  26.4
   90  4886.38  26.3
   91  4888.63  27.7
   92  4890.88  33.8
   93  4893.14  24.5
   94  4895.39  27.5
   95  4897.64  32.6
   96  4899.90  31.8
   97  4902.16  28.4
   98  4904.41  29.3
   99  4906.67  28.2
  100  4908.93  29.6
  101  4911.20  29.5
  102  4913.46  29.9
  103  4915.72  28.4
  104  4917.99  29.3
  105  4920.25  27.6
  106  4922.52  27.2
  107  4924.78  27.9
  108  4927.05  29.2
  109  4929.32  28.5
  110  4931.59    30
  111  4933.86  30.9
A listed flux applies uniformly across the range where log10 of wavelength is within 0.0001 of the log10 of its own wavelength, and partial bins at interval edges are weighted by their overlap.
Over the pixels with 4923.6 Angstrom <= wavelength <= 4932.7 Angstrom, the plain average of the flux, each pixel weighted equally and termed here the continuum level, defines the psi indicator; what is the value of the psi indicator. 28.9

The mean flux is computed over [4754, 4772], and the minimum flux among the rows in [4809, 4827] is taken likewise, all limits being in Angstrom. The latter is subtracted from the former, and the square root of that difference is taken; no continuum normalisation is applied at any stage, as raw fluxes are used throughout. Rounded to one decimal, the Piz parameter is 1.0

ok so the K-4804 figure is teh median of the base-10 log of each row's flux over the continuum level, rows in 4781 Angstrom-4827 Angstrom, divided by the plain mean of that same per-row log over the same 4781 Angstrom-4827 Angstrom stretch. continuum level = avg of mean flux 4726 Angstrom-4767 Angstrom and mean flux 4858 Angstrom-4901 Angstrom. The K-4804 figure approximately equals 0.1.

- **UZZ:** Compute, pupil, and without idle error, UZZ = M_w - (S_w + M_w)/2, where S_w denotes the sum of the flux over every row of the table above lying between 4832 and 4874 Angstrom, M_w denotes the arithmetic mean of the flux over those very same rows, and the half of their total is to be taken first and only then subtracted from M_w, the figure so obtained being -247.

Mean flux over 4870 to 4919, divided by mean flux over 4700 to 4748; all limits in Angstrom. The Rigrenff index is 1.03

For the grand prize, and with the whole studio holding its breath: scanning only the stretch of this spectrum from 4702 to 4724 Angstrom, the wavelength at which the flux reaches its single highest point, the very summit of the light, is 4718.32 Angstrom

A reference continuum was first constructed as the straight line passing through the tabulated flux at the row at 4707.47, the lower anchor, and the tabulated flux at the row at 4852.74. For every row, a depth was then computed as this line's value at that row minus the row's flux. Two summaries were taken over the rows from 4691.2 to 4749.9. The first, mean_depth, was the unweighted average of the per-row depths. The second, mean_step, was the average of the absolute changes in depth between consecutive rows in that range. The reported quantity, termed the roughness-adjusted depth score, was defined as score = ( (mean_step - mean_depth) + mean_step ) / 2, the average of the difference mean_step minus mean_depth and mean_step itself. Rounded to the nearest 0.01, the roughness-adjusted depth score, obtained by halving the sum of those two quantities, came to 1.25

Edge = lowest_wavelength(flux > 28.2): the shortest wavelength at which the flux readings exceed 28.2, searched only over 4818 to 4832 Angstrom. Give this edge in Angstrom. 4819.34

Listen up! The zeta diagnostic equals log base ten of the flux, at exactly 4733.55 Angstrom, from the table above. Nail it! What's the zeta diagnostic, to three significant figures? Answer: 1.44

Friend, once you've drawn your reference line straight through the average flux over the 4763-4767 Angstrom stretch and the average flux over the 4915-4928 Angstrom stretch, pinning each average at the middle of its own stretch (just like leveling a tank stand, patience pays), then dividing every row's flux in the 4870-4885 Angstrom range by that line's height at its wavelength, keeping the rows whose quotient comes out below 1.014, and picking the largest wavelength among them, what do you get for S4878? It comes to 4884.13 Angstrom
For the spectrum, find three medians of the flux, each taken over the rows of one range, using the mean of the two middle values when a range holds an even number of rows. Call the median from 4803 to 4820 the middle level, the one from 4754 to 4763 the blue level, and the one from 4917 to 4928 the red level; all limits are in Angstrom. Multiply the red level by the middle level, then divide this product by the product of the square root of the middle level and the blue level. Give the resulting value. 5.10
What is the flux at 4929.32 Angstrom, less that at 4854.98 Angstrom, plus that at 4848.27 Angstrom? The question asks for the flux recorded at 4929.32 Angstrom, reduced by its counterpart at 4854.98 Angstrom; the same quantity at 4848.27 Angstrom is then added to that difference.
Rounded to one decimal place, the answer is 31.7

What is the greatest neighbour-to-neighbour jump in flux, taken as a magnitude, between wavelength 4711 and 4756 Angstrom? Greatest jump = 3.7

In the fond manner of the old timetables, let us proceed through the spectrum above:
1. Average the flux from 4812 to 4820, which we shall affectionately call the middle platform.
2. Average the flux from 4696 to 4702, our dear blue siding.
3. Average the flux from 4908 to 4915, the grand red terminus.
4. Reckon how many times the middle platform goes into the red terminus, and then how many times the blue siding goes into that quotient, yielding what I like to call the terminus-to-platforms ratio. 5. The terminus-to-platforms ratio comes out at 0.0375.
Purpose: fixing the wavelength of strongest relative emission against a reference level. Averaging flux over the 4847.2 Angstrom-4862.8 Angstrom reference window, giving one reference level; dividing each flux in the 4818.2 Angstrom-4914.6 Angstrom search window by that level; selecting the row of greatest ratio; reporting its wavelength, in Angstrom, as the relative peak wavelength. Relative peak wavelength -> 4890.88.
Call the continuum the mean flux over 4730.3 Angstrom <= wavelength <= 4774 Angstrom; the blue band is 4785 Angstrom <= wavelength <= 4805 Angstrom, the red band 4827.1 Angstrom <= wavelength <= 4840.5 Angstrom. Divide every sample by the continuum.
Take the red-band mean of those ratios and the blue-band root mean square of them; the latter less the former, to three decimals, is -0.006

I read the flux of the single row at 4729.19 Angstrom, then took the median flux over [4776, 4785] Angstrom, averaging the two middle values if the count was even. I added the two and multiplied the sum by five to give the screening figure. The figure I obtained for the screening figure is 291.0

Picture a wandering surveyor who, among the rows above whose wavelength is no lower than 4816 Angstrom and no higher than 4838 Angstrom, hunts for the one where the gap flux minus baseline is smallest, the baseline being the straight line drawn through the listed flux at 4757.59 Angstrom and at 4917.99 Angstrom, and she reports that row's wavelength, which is 4830.45 Angstrom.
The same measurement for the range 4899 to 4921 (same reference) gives 4920.25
